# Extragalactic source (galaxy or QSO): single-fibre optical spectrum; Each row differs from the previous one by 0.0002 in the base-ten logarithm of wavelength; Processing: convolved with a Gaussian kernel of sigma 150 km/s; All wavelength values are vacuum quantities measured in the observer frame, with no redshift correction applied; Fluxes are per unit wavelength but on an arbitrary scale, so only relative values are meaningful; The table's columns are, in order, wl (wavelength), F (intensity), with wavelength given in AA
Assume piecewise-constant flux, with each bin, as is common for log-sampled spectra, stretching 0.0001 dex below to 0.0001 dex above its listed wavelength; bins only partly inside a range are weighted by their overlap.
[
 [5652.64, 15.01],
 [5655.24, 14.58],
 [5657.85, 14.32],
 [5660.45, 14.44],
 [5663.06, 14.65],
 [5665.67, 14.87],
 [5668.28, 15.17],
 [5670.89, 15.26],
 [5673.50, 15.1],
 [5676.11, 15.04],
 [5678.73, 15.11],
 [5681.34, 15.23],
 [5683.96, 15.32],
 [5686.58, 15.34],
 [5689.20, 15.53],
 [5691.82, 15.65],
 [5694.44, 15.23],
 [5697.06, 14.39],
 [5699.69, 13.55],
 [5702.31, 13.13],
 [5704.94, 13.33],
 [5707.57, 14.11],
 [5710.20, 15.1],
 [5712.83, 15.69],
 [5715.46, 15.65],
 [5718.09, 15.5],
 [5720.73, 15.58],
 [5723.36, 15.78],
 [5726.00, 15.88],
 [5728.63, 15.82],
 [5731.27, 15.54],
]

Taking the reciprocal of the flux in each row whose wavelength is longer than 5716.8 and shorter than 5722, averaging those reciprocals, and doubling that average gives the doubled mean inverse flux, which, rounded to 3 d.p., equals 0.129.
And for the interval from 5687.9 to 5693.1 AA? 0.128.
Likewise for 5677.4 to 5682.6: 0.132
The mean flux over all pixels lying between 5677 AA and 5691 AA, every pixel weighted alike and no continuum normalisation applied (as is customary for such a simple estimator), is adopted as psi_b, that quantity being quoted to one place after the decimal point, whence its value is 15.3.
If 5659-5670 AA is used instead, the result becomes 14.8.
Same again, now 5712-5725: 15.6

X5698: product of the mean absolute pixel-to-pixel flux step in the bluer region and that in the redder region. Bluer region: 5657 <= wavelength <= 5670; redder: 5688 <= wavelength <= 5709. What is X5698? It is 0.11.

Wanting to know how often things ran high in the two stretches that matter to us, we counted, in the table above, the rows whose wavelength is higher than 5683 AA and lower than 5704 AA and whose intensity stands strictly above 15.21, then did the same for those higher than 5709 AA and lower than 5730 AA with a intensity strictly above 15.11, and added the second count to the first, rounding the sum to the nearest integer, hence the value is 12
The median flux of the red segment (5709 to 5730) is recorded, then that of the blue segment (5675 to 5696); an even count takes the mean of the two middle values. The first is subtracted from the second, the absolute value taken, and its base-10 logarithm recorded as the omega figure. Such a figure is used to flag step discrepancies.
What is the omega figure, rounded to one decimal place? -0.4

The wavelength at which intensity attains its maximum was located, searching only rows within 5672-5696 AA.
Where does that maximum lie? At 5691.82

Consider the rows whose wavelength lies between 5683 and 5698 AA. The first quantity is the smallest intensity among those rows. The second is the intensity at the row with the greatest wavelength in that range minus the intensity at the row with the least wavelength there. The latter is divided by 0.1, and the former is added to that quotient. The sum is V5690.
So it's 5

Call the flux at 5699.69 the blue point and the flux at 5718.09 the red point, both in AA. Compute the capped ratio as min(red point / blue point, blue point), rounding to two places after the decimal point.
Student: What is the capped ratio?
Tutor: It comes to 1.14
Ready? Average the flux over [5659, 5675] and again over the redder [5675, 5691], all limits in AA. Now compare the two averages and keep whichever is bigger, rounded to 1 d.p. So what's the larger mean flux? 15.3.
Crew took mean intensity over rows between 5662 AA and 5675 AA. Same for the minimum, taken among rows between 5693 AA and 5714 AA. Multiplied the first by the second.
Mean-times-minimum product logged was 197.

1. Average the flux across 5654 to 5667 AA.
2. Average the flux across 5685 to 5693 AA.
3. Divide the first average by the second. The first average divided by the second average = 0.940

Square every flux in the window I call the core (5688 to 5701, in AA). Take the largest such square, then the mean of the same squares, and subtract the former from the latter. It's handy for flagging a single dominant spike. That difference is -23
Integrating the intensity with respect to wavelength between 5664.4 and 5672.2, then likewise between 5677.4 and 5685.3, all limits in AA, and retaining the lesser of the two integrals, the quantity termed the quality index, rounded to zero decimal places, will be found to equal 118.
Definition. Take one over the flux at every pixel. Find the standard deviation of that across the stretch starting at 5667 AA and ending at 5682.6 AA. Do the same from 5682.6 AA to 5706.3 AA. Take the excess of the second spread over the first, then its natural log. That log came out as -5.4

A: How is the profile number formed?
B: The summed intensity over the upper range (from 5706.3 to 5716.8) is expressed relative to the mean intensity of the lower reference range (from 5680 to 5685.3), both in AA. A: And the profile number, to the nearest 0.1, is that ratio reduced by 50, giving -46.0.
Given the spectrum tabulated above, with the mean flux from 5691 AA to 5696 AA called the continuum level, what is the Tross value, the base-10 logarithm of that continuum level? 1.19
